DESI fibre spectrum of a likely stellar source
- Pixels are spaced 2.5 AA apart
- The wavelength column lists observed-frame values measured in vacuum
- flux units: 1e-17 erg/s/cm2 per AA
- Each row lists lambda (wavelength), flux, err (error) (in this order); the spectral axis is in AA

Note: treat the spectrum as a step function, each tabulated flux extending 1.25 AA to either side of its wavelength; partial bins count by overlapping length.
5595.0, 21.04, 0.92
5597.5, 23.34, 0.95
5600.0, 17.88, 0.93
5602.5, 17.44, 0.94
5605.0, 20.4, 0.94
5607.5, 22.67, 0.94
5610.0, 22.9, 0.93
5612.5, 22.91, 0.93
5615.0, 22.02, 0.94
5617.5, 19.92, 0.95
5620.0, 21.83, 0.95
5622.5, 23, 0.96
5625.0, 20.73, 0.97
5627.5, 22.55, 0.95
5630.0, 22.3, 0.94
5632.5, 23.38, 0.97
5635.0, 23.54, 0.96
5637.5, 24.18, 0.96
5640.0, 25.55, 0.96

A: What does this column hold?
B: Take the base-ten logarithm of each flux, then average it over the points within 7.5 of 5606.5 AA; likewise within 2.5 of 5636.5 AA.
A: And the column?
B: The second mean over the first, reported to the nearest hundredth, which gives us 1.05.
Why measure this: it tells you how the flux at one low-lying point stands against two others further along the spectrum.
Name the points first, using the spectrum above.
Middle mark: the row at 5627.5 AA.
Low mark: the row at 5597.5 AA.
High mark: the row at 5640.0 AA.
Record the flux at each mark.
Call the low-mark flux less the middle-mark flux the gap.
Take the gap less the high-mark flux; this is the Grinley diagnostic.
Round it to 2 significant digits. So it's -25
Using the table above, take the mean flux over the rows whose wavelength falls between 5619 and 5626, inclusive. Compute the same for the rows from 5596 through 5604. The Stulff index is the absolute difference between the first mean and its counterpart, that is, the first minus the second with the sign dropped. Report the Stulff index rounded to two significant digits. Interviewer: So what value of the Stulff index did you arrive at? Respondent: 2.3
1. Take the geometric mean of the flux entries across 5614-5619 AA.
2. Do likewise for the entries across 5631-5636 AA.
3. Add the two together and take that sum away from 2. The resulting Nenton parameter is -42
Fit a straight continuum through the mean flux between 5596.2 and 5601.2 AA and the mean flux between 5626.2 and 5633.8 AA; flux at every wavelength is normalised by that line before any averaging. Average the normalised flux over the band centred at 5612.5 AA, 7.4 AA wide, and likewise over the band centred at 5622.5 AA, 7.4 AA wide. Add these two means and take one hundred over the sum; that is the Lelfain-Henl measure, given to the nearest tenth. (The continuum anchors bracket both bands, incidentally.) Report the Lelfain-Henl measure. 49.2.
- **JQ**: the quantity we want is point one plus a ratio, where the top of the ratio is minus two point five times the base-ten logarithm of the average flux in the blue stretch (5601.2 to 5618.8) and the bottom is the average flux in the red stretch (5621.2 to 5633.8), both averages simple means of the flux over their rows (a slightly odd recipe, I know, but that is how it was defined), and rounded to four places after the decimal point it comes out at -0.0480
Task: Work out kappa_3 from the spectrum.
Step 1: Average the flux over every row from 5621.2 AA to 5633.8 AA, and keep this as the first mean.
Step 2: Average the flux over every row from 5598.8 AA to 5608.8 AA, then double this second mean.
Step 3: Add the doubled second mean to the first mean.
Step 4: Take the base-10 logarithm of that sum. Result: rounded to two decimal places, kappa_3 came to 1.79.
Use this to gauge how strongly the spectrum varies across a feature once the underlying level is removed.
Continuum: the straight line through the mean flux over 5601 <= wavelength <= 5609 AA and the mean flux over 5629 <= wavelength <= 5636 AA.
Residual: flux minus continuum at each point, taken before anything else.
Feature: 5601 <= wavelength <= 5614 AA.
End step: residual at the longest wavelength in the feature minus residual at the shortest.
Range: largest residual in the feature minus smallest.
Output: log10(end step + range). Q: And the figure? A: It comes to 1.0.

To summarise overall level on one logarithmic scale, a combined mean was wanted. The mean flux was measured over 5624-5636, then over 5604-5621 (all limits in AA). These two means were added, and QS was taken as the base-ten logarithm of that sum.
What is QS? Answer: 1.65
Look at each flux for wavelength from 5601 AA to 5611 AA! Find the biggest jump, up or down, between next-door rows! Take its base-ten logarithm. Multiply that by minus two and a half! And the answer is -1.2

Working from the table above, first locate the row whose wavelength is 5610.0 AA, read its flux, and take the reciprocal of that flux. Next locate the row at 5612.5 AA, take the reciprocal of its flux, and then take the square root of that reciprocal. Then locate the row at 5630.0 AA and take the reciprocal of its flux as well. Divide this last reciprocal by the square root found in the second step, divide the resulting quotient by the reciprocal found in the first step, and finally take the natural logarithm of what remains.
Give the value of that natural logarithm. 1.59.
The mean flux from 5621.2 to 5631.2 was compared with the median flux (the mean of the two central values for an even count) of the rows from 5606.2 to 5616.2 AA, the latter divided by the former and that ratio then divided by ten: 0.103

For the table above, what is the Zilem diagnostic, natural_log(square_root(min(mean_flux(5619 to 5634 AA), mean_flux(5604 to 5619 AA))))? 1.54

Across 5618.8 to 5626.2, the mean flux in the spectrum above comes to 21.9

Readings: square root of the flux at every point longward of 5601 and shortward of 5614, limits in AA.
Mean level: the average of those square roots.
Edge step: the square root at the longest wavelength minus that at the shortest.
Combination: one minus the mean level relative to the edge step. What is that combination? -7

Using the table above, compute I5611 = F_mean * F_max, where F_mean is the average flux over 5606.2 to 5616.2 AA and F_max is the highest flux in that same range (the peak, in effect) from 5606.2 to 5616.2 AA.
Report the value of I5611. 518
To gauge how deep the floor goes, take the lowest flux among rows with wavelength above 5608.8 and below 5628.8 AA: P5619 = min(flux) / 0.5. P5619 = 39.8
